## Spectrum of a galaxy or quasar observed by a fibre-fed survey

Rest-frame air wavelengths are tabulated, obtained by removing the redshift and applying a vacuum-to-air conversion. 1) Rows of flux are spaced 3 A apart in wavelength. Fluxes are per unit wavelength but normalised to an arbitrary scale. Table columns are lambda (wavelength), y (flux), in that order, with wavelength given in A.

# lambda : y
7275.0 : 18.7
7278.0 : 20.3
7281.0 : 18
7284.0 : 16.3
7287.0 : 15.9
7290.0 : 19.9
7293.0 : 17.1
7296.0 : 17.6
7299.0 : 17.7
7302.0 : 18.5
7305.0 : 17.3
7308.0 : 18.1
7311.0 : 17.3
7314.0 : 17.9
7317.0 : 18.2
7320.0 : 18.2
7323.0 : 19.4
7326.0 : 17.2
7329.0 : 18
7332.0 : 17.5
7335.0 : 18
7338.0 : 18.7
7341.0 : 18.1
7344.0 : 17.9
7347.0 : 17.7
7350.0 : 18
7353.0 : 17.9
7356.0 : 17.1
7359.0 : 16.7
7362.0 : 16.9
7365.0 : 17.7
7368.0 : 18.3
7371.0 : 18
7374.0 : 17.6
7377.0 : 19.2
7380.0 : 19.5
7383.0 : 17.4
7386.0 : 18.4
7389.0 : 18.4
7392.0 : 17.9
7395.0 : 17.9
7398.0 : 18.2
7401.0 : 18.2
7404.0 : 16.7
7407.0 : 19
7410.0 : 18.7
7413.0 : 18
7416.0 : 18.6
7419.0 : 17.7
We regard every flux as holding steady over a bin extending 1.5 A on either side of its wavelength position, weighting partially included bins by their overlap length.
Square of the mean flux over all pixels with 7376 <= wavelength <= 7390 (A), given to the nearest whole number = 345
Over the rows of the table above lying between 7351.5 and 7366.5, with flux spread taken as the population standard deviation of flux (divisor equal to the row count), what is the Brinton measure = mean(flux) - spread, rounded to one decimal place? 16.8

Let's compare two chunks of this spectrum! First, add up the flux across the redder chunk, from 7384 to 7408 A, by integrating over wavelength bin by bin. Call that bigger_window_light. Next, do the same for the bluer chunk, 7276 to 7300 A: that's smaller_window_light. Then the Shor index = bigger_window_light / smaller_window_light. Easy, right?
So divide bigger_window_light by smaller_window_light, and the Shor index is 1.01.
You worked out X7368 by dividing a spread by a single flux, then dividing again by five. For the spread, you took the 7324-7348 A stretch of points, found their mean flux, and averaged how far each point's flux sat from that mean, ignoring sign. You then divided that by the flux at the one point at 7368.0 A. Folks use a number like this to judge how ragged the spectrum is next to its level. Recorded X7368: 0.0034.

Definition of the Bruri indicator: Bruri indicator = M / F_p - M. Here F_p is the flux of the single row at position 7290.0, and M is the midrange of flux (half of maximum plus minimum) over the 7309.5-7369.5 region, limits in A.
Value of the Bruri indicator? -17.1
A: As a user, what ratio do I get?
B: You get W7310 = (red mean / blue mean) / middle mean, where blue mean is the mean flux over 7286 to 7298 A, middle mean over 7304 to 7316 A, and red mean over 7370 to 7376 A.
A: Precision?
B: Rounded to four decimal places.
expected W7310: 0.0572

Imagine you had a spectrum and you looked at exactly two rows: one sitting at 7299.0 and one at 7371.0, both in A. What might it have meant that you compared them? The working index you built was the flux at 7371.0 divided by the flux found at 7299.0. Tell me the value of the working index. 1.02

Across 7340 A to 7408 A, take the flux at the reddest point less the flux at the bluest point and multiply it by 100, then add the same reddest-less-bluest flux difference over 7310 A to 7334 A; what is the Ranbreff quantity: 90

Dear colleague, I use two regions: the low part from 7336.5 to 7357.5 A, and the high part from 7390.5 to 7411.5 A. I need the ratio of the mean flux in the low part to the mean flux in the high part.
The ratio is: 0.991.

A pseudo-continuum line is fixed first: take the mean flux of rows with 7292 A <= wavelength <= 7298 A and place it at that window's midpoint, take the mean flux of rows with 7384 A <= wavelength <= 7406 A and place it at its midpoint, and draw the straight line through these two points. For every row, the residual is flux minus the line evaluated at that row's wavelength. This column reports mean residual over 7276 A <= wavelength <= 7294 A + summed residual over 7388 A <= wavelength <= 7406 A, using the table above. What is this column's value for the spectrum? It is 0.1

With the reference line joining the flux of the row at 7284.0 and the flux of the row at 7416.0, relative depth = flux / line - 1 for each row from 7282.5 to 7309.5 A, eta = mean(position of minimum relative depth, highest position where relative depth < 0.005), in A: 7287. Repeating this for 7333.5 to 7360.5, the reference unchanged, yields 7359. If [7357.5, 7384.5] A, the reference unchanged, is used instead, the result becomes 7371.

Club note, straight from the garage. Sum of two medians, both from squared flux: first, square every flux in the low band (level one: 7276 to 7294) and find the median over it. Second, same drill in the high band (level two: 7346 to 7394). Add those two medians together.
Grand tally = 629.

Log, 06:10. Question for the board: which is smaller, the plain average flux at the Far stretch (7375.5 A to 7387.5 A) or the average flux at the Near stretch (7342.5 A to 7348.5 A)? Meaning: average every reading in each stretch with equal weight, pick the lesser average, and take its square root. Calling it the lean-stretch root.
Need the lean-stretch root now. 4.22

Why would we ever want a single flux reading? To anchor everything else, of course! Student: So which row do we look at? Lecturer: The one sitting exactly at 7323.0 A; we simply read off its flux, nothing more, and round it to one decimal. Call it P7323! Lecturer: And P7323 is 19.4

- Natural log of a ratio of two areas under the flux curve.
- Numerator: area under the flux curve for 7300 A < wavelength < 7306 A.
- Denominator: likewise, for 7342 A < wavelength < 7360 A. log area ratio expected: -1.1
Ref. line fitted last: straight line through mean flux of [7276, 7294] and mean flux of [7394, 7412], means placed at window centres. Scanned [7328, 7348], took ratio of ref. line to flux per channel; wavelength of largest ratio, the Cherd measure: 7332.0 A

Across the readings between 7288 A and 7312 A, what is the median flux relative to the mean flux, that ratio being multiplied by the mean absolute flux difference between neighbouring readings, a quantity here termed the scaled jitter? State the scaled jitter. 1.0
